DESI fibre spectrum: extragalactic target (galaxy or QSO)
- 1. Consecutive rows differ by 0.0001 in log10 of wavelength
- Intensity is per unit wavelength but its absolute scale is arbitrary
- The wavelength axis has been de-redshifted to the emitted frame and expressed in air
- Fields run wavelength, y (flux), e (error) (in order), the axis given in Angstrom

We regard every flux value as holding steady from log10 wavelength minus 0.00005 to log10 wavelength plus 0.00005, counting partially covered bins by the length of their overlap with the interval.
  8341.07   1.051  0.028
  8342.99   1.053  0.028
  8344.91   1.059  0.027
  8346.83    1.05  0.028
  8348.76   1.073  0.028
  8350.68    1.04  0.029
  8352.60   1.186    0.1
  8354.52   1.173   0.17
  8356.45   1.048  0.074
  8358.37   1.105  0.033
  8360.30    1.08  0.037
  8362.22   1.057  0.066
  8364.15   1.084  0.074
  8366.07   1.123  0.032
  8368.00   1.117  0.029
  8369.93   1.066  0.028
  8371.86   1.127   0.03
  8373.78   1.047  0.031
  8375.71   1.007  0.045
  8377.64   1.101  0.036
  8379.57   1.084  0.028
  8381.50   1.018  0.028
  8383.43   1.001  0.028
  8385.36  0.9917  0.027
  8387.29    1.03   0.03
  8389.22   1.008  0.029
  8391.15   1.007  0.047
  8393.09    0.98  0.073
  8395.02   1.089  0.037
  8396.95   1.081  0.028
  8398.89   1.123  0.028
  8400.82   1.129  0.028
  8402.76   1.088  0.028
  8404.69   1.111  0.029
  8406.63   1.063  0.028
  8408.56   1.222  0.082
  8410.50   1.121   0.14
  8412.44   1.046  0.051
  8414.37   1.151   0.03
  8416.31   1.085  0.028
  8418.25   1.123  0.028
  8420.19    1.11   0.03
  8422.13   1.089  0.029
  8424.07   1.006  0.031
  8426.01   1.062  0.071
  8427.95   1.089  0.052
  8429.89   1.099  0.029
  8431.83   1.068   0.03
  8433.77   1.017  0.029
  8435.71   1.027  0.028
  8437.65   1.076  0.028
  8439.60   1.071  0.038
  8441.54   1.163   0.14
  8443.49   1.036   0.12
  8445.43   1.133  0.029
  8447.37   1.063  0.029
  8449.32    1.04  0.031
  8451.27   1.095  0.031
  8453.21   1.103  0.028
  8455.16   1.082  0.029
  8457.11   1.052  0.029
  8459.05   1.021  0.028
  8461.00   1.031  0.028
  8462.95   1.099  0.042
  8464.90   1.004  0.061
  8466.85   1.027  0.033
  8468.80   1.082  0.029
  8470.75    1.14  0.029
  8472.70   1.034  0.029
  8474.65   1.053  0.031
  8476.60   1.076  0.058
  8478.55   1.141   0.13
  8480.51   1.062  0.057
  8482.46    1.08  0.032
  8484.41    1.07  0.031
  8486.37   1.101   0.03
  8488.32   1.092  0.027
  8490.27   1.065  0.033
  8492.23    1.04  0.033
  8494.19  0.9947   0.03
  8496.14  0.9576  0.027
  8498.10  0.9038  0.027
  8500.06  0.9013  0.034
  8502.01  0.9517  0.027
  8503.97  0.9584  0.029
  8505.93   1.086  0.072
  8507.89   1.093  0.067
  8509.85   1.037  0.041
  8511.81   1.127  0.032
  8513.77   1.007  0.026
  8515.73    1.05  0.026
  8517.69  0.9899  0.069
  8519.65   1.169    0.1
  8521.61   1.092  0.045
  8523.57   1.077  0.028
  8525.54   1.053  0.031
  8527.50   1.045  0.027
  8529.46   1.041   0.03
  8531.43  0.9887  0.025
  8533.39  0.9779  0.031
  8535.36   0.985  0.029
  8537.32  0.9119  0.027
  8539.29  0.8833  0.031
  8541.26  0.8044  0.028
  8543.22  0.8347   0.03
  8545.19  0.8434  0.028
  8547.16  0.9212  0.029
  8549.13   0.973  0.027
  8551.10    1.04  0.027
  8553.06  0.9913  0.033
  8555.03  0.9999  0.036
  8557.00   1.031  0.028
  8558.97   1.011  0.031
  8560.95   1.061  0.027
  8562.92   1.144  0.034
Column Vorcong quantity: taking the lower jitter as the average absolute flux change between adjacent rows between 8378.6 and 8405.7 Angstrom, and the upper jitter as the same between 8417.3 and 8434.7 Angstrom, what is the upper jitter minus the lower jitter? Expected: 0.00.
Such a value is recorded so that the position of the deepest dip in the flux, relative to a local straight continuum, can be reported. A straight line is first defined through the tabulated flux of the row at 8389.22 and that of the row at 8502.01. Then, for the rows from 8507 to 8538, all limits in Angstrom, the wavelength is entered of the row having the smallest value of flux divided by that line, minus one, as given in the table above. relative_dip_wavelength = 8537.32 Angstrom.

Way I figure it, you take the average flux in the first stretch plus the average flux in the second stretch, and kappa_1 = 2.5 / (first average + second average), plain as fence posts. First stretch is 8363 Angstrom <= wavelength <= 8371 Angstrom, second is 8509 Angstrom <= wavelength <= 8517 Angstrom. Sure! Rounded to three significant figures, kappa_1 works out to 1.16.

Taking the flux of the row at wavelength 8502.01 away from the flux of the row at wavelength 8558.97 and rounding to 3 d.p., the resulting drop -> 0.059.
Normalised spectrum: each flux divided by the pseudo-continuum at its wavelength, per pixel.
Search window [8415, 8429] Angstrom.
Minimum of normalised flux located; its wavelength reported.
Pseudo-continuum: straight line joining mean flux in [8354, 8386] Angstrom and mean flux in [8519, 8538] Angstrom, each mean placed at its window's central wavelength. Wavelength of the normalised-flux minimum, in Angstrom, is 8424.07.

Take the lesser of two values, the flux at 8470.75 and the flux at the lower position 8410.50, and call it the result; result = 1.12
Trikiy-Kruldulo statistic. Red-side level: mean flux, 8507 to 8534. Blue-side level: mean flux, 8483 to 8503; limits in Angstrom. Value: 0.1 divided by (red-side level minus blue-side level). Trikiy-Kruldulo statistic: 2.2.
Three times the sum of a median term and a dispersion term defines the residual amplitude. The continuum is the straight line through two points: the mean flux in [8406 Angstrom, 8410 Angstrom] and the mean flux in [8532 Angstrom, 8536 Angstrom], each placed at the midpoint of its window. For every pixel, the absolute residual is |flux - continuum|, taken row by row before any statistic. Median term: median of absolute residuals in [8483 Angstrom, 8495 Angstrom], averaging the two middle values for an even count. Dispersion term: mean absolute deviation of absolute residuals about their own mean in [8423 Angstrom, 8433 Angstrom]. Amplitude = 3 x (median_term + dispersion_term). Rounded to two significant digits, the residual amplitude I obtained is 0.18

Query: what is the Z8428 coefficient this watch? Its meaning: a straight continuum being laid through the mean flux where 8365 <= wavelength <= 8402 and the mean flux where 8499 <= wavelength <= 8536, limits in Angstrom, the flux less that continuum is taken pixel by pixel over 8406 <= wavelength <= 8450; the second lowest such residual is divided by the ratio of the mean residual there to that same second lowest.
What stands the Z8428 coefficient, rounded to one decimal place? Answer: 0.0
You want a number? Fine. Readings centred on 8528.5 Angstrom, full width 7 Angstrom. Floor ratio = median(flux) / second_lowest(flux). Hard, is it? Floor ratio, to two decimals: 1.00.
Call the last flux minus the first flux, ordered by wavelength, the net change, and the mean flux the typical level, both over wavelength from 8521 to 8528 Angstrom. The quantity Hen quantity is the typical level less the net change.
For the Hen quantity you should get 1.11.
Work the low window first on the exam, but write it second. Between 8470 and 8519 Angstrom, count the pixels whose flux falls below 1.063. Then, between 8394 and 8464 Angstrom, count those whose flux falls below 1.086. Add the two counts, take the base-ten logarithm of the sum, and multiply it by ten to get 15.1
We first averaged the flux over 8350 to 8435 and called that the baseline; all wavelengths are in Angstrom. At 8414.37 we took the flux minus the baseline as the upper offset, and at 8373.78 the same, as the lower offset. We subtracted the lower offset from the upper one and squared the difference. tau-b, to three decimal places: 0.011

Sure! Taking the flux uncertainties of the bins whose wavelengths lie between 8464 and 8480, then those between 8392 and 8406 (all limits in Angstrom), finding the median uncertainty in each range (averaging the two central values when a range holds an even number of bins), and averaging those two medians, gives 0.0300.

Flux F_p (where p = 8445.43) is 1.133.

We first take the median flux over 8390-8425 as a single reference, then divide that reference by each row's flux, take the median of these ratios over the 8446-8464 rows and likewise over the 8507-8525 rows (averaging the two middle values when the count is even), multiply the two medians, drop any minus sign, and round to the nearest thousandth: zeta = 1.036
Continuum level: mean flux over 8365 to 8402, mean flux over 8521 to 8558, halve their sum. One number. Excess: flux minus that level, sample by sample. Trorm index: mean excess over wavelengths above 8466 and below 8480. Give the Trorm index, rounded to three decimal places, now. 0.063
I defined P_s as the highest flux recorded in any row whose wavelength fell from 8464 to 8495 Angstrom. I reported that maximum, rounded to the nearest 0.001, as 1.141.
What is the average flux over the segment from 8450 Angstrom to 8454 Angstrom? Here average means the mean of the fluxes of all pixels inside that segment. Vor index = 1.10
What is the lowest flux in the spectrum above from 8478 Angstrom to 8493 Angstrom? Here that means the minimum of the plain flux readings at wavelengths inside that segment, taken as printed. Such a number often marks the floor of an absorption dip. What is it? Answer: 1.04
